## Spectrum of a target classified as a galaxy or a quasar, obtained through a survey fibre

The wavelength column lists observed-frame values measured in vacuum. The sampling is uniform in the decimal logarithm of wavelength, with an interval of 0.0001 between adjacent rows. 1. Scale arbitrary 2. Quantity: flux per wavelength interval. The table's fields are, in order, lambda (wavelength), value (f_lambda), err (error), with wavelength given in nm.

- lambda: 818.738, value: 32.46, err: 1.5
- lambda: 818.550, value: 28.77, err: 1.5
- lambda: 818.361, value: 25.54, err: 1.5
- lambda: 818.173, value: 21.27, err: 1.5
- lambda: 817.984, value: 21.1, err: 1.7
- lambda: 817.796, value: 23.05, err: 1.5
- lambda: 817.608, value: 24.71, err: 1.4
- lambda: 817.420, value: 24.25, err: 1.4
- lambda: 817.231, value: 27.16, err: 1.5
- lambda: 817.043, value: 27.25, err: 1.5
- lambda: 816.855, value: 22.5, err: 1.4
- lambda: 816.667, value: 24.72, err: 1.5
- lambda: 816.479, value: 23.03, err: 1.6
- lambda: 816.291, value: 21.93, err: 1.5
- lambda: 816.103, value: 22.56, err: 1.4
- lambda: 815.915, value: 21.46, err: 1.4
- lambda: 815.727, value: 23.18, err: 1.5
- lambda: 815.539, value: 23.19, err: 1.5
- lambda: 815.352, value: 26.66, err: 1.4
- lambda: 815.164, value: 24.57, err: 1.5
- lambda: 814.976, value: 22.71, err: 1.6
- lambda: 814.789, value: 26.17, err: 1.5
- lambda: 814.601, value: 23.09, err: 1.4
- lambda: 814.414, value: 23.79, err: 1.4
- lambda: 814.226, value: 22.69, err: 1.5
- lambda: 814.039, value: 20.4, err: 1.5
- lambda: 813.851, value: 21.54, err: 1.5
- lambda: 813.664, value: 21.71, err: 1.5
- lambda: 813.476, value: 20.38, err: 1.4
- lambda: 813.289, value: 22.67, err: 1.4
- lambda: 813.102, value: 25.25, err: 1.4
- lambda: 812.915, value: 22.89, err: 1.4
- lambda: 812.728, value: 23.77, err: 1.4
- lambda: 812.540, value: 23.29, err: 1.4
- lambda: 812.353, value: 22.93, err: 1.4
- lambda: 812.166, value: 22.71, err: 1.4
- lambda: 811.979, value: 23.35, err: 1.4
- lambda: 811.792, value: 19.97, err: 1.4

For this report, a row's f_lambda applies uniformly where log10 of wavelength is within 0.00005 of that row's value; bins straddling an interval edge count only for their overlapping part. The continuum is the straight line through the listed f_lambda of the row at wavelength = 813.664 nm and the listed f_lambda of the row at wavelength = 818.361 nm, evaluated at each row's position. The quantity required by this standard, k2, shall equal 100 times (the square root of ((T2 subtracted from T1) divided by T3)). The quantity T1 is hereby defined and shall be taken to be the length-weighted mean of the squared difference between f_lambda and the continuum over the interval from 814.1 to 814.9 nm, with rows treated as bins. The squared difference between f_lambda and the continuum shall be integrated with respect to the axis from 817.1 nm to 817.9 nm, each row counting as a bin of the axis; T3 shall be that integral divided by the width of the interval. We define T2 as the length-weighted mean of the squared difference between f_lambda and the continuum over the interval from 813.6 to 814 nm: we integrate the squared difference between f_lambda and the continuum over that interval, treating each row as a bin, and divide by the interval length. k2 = 103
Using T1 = 3.7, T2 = 0.4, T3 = 3.1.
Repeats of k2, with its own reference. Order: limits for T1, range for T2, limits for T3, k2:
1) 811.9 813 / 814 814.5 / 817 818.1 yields 86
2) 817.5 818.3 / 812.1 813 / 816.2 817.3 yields 97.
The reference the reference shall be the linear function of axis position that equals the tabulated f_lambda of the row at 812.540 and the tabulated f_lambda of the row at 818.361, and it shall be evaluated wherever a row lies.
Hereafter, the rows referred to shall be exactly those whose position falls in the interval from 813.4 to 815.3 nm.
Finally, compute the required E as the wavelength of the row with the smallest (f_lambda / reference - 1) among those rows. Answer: 814.039 nm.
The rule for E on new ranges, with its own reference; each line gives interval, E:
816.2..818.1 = 817.984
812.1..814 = 813.476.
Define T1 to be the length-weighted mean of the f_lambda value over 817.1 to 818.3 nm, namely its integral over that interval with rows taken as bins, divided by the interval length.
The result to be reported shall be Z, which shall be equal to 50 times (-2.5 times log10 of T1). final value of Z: -172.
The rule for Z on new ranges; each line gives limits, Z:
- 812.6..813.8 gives -170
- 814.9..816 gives -172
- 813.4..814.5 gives -167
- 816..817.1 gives -171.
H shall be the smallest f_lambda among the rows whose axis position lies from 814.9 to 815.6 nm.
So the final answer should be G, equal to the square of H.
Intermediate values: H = 22.71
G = 516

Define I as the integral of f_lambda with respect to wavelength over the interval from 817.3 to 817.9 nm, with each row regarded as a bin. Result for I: 14.5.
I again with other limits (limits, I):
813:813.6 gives 13.6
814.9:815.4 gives 12.3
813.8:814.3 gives 10.7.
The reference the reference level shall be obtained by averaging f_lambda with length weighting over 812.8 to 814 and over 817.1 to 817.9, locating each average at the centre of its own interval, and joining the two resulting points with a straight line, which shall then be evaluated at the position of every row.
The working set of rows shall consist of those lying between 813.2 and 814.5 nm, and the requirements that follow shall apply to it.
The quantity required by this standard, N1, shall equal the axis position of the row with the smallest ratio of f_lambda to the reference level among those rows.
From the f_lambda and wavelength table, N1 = 814.039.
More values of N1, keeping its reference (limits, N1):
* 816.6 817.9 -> 816.855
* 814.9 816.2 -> 815.915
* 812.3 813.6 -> 813.476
